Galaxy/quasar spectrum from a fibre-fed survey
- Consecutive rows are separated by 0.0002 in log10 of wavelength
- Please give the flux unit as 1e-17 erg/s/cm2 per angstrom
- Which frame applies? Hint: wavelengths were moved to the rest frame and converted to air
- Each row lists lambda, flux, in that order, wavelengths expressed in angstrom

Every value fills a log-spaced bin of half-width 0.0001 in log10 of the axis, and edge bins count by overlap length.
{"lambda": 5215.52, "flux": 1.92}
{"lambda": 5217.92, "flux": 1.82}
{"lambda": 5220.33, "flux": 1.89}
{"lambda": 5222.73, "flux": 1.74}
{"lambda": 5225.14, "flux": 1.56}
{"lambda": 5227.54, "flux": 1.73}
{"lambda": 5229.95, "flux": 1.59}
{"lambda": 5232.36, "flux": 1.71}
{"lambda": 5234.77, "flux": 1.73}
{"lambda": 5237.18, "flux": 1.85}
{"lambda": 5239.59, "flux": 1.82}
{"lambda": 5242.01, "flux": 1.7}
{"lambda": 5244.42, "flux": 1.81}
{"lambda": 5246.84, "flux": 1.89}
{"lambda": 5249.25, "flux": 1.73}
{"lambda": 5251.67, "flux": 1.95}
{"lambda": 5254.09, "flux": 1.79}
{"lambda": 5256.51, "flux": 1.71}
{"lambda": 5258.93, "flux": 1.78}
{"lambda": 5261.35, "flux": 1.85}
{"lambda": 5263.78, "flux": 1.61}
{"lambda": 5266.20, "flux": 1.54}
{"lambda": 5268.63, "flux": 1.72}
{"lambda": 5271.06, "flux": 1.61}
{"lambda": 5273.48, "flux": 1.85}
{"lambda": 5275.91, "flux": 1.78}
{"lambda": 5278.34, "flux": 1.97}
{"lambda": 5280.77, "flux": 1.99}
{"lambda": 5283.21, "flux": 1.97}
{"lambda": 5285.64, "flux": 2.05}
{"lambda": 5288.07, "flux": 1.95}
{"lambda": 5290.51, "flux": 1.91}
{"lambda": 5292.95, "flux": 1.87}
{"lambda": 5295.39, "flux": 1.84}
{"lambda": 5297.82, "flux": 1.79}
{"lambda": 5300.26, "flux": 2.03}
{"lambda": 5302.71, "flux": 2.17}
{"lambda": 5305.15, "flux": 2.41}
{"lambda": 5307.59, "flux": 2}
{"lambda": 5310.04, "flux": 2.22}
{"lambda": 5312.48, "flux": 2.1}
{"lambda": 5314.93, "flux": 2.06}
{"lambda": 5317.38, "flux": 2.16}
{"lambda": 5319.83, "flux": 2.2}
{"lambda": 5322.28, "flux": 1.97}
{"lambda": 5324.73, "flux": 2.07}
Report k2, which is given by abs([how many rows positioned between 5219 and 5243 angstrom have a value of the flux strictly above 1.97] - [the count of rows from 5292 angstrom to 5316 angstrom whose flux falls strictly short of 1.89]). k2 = 3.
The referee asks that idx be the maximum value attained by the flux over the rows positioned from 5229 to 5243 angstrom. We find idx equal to 1.85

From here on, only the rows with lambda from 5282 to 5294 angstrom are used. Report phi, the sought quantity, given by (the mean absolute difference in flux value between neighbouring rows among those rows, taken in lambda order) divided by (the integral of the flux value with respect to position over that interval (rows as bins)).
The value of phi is 0.0028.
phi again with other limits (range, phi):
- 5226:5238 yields 0.0049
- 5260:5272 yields 0.0075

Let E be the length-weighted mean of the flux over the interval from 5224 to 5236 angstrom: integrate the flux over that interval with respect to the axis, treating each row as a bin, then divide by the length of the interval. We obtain 1.67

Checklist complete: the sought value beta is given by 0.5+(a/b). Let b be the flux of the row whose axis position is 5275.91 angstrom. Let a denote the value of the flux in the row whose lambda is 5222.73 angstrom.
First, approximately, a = 1.74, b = 1.78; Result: 1.48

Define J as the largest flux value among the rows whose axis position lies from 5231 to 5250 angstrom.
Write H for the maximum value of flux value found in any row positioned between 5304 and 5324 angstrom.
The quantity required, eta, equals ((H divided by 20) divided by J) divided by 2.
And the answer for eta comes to 0.032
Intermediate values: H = 2.41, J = 1.89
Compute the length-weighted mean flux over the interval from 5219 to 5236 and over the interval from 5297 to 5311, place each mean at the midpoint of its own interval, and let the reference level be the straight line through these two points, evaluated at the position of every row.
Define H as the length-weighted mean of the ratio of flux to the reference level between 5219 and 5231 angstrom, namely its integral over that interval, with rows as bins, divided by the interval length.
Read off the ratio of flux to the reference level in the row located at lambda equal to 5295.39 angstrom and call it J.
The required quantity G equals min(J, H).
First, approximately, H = 1.006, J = 0.89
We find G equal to 0.891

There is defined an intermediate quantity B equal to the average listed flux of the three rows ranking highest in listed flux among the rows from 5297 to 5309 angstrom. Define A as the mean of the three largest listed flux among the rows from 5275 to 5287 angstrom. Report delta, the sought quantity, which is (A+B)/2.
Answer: 2.10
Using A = 2.00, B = 2.20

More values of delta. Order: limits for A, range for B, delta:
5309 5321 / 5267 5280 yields 2.03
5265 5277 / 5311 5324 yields 1.97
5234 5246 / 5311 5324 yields 1.99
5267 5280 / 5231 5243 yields 1.83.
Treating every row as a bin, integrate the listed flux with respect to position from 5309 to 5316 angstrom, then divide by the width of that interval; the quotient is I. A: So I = 2.1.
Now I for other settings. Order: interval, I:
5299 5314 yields 2.2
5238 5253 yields 1.8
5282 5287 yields 2.0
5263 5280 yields 1.7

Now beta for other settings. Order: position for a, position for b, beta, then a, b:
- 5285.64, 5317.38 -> 1.45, 2.05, 2.16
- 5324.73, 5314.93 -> 1.50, 2.07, 2.06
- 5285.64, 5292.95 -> 1.60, 2.05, 1.87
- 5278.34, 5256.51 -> 1.65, 1.97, 1.71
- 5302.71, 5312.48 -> 1.53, 2.17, 2.1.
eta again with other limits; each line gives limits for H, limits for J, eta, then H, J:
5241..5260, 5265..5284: 0.024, 1.95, 1.99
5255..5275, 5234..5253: 0.024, 1.85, 1.95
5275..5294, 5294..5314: 0.021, 2.05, 2.41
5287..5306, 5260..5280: 0.031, 2.41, 1.97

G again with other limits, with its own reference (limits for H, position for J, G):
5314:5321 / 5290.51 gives 0.937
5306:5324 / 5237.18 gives 0.973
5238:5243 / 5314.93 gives 0.951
